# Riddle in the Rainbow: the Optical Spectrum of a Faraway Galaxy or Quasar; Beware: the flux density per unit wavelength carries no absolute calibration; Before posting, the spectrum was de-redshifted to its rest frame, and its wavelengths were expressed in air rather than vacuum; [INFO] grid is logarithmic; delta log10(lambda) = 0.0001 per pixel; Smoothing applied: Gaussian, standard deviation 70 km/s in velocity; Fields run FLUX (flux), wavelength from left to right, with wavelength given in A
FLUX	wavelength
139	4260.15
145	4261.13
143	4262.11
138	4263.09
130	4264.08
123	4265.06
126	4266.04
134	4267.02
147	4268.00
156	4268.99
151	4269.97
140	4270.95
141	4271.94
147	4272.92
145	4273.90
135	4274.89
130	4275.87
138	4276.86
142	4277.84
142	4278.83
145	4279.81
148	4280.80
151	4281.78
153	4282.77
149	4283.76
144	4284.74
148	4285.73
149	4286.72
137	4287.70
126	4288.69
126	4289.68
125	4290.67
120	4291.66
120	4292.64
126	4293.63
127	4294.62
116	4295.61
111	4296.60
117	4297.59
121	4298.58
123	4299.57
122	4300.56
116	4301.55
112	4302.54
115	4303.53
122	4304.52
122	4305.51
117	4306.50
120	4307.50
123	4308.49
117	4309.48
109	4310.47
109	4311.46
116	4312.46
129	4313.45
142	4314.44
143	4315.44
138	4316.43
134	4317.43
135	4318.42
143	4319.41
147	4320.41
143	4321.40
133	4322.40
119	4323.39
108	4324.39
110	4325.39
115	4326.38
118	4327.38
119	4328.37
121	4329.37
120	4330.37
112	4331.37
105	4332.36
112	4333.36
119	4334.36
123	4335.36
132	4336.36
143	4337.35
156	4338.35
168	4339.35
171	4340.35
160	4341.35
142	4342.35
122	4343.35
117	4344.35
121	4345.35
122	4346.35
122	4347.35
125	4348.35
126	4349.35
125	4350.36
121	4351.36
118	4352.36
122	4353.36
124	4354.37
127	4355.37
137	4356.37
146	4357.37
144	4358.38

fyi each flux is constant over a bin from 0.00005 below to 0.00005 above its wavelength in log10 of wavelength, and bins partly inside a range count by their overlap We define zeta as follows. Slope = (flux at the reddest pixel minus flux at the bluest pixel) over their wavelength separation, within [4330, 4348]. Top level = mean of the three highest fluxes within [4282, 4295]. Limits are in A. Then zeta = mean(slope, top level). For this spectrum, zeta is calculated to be 75.2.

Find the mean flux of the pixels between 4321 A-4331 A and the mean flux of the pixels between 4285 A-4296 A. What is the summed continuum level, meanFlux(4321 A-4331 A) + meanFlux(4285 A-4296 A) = 250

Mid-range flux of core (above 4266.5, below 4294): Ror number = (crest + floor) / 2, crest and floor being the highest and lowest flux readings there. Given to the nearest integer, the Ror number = 138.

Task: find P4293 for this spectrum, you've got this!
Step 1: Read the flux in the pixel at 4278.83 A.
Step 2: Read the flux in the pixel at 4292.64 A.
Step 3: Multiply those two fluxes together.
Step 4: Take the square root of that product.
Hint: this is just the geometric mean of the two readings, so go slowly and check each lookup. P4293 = 131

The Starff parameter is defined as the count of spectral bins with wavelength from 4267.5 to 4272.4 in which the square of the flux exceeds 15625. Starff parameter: 5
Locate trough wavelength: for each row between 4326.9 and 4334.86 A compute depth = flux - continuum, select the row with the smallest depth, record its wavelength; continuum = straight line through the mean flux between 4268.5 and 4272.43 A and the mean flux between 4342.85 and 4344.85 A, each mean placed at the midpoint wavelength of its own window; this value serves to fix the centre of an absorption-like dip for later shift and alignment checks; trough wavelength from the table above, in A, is 4332.36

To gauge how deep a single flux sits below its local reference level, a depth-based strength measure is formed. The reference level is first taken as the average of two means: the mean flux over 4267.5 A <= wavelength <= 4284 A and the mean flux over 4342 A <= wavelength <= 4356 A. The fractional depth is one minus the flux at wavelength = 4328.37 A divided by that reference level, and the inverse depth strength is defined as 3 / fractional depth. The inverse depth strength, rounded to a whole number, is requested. 26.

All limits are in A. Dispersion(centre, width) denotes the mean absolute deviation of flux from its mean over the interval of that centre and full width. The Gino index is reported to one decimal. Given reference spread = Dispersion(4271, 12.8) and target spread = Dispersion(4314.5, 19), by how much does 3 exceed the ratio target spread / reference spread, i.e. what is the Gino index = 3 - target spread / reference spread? 1.6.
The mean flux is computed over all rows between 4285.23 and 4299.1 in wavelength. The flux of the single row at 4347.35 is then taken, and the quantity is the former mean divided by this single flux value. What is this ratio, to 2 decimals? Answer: 1.04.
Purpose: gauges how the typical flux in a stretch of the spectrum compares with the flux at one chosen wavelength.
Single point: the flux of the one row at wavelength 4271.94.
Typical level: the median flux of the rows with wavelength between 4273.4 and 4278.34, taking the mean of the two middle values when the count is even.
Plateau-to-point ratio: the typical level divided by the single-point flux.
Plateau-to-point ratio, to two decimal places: 0.98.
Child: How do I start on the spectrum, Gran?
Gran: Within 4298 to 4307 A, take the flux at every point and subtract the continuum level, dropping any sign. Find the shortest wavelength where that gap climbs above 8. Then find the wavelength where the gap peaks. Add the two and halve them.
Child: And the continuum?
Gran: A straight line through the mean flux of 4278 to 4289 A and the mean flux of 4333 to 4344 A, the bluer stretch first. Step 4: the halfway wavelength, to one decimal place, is 4300.6 A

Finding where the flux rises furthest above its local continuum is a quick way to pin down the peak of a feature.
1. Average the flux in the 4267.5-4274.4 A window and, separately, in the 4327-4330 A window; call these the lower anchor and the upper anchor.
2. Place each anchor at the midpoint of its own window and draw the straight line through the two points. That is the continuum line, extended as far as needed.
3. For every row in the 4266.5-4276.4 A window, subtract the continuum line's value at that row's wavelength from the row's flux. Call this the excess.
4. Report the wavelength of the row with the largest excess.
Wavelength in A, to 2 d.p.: 4268.99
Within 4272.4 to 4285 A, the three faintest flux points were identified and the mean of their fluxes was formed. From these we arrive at 134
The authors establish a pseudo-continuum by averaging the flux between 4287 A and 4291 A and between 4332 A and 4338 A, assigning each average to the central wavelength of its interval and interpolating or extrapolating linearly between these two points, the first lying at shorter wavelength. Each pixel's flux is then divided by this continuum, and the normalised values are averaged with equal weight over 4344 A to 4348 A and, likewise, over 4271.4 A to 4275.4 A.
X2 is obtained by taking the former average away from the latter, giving 0.09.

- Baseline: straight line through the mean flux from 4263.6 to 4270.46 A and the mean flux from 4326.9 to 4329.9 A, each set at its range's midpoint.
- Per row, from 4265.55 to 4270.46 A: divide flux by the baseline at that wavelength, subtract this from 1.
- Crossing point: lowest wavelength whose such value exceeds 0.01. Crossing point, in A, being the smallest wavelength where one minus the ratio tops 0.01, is 4266.04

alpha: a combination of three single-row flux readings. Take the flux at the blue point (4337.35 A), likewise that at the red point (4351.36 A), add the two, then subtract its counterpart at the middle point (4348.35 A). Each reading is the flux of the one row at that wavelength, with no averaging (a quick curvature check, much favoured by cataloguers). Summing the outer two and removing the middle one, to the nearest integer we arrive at 139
